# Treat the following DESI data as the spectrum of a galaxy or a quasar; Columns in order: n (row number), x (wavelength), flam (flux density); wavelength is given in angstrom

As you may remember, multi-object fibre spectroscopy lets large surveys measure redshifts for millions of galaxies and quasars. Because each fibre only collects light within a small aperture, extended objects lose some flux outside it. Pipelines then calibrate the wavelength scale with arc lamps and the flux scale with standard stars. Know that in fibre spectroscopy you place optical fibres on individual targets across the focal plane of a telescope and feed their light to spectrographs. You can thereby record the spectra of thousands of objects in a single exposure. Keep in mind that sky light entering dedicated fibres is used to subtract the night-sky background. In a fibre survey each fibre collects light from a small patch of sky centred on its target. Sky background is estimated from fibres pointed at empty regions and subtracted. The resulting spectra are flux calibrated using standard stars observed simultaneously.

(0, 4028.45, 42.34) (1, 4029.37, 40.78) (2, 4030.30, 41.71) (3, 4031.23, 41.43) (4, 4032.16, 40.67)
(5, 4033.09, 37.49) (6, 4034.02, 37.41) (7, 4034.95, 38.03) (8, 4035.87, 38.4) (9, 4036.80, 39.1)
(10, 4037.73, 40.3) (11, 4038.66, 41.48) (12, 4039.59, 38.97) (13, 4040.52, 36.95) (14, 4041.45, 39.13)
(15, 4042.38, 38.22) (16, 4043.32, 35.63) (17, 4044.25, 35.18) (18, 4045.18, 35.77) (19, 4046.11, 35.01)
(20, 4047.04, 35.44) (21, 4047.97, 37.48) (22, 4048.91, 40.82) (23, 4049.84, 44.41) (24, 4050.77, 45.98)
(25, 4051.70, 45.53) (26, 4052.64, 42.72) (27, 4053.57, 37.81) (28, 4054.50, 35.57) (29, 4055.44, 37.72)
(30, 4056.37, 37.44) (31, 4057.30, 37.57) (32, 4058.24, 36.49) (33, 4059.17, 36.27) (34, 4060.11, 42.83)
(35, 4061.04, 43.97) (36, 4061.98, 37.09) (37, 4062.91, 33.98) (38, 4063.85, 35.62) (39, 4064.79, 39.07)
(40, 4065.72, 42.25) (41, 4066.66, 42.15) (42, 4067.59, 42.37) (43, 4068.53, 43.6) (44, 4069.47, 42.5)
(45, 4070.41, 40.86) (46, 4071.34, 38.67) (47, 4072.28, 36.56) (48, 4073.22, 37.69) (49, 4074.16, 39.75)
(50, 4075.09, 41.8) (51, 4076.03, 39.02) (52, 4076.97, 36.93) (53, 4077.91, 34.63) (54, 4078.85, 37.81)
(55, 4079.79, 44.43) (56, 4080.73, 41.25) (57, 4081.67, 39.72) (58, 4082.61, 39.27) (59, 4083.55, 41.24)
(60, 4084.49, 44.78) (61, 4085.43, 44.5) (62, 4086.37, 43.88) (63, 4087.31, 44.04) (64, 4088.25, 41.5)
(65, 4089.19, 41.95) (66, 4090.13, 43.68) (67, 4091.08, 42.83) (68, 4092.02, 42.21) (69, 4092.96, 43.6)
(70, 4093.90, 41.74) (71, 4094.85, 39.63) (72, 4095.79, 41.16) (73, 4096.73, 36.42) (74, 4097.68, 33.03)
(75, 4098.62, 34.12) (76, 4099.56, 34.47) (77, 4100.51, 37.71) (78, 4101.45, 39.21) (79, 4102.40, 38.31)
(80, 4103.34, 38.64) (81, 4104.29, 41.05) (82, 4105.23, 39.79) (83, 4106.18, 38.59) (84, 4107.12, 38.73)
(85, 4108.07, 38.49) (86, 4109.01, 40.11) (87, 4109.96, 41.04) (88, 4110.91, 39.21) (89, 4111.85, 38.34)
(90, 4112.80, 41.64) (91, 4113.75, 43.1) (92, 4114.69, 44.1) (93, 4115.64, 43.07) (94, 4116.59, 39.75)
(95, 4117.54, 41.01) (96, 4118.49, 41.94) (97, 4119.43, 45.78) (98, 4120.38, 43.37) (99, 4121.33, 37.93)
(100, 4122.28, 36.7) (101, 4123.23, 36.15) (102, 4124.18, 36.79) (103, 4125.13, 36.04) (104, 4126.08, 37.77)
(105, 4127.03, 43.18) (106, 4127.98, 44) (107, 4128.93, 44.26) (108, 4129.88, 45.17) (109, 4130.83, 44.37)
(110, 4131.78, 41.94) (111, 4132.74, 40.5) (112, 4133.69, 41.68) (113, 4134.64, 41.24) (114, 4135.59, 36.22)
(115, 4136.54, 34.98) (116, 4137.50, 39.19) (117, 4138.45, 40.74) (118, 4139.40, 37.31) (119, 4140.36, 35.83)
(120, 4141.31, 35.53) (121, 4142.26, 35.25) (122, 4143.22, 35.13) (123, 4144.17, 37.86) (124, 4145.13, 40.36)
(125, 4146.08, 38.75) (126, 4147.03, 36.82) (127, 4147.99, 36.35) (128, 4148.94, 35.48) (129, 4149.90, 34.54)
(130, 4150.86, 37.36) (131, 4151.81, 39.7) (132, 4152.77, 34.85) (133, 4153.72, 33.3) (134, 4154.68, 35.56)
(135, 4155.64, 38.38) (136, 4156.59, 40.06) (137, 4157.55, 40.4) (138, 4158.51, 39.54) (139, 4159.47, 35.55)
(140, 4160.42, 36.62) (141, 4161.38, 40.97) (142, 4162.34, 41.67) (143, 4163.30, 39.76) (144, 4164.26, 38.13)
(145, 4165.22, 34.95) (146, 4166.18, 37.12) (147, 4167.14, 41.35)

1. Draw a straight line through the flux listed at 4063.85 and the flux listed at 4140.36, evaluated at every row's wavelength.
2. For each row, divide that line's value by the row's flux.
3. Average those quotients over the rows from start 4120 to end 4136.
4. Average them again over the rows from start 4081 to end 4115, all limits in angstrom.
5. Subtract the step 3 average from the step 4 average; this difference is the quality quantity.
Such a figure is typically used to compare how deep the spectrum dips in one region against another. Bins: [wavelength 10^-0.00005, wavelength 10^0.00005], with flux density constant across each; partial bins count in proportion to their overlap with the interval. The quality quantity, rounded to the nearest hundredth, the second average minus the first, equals 0.00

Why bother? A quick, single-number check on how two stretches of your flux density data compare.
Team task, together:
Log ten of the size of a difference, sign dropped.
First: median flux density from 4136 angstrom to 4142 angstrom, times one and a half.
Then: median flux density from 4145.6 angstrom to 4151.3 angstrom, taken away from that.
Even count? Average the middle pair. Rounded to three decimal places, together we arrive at 1.262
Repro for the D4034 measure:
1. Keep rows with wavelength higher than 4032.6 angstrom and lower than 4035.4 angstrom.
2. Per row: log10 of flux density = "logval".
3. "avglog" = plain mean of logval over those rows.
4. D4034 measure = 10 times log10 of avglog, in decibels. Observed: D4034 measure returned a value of 1.97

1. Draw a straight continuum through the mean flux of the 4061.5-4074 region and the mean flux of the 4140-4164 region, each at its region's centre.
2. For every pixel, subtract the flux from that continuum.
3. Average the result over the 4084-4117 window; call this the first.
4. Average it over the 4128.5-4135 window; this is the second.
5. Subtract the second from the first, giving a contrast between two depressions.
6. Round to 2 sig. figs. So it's 3.1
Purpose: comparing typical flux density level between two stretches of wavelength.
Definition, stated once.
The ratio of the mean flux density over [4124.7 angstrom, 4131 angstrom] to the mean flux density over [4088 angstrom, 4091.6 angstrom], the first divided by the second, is 0.99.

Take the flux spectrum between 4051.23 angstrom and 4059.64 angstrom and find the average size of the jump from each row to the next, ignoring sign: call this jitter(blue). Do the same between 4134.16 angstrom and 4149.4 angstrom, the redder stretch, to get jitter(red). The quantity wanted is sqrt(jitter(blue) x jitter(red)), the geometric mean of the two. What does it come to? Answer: 1.79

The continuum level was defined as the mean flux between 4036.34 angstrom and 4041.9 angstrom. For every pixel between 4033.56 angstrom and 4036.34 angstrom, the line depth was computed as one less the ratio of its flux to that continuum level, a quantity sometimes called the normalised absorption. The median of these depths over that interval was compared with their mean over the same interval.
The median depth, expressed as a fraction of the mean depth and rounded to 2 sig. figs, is 0.94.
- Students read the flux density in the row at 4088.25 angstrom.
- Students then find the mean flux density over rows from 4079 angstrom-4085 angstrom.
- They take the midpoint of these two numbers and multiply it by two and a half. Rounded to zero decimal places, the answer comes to 104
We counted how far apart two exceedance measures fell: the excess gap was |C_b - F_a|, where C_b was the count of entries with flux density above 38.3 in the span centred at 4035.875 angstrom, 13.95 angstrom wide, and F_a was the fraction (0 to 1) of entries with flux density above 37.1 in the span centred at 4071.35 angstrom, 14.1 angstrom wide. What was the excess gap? 9.2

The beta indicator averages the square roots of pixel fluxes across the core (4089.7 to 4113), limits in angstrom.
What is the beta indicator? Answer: 6.27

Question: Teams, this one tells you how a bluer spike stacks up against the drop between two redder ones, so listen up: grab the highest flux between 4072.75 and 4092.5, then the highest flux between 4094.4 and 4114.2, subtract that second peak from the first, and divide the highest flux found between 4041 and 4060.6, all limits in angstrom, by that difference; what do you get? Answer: 27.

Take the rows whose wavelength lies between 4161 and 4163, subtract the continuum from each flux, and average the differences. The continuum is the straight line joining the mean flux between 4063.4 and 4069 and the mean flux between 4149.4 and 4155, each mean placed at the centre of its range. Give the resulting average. 6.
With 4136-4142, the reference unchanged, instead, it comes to 1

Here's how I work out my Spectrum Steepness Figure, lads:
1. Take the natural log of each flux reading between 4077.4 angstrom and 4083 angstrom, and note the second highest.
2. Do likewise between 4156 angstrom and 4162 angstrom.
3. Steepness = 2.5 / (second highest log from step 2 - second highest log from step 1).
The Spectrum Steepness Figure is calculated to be -120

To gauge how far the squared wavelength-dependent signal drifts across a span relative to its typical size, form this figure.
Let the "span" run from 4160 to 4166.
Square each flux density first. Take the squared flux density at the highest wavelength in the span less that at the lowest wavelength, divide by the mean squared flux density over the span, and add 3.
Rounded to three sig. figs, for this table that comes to 2.92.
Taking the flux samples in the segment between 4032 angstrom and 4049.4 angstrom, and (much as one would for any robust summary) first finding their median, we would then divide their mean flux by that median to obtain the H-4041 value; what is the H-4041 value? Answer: 1.00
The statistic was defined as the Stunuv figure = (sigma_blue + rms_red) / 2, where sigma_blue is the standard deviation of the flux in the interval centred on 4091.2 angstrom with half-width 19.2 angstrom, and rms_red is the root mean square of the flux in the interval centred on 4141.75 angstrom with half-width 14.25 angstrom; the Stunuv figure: 20.8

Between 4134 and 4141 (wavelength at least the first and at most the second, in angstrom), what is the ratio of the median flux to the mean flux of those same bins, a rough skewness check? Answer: 0.98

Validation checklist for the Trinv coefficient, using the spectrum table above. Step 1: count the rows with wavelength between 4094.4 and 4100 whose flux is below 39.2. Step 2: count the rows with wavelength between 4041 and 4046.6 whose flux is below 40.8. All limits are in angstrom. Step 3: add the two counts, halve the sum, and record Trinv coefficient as 5.00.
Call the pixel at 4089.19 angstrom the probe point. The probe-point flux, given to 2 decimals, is 41.95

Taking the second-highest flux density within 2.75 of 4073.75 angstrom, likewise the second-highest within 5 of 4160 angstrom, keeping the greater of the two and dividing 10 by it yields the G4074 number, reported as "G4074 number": 0.244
